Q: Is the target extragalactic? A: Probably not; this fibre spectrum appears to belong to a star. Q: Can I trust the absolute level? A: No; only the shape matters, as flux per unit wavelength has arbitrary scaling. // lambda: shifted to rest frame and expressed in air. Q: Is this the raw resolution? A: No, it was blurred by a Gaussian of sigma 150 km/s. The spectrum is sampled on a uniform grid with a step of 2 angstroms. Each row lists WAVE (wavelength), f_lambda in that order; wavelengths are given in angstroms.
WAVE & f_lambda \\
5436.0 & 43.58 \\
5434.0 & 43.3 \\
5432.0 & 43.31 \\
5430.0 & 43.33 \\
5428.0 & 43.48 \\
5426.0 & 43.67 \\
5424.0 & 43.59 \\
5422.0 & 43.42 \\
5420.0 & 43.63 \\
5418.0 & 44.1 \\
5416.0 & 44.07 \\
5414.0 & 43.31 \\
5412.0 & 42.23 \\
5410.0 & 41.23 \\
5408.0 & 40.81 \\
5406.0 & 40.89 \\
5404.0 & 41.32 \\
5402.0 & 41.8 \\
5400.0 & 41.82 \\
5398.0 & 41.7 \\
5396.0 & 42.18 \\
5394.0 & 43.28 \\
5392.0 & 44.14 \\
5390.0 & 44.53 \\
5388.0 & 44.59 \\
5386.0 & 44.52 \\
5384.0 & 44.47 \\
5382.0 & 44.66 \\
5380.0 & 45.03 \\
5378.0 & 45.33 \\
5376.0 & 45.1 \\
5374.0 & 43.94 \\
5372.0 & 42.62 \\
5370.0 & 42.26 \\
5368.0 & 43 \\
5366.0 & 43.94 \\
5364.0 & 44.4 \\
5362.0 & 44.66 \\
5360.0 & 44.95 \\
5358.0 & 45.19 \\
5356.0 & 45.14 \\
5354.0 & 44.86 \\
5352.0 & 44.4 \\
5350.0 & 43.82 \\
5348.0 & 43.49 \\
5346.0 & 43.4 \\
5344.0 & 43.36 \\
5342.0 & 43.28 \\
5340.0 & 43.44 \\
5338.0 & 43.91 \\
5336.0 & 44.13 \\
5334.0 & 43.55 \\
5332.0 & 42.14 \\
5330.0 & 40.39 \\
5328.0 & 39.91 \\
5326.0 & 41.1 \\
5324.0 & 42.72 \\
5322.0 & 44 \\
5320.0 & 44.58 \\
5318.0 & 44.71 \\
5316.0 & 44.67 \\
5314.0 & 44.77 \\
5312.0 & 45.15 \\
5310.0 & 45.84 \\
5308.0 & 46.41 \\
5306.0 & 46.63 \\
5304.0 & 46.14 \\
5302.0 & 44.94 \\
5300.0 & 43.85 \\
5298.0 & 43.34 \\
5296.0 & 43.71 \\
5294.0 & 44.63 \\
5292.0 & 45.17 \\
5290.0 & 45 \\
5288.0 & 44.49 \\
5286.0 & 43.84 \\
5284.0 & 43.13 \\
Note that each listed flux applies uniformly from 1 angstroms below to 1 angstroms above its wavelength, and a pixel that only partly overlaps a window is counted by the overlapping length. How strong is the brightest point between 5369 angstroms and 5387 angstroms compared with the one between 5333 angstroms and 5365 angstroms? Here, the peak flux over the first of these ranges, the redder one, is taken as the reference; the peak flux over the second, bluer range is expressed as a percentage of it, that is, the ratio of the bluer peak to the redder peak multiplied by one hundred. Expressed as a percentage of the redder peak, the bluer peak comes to 100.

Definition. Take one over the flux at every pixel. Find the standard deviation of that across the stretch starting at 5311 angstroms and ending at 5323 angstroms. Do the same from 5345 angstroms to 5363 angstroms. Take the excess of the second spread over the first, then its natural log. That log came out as -8.7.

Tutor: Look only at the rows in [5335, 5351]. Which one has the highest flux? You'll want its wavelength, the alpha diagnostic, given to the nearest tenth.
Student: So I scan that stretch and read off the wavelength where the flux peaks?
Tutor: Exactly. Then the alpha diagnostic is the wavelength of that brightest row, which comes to 5336.0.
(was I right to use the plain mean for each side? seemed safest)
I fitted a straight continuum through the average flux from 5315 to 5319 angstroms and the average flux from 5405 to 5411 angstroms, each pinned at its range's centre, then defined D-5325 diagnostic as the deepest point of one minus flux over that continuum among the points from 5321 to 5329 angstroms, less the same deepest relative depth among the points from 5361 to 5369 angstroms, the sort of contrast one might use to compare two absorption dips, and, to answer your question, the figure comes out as 0.11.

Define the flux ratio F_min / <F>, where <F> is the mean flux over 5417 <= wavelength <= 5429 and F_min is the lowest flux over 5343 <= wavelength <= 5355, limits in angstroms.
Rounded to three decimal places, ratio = 0.993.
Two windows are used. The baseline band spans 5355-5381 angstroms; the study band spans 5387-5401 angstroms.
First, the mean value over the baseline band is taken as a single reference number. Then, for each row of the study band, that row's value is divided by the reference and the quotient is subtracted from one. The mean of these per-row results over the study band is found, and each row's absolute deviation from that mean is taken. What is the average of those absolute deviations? 0.025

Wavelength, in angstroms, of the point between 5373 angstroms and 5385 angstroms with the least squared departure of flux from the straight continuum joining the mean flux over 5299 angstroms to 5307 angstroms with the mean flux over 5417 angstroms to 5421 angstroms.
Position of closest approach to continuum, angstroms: 5384.0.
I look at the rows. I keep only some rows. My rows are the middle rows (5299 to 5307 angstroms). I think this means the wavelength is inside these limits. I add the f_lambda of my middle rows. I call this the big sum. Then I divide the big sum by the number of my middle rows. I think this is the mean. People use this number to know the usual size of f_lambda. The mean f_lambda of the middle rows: 45.4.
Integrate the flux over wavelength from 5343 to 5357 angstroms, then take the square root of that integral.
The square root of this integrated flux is 24.8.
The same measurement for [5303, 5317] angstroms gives 25.3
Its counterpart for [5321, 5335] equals 24.2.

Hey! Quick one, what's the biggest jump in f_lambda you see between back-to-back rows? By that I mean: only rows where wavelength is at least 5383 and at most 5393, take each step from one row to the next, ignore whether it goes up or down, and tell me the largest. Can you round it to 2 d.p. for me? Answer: 0.39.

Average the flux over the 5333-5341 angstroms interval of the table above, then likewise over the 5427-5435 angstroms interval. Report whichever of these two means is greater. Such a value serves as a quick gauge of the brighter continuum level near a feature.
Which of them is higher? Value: 43.8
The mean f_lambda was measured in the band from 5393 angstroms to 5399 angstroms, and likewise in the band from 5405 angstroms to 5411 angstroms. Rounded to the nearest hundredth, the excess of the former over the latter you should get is 1.41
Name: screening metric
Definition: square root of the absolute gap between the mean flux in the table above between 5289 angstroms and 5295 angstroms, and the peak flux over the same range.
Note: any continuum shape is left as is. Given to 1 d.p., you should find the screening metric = 0.5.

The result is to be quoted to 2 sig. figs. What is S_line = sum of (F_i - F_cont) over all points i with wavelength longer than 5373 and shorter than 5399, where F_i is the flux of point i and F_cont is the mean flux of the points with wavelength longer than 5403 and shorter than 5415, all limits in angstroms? 32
